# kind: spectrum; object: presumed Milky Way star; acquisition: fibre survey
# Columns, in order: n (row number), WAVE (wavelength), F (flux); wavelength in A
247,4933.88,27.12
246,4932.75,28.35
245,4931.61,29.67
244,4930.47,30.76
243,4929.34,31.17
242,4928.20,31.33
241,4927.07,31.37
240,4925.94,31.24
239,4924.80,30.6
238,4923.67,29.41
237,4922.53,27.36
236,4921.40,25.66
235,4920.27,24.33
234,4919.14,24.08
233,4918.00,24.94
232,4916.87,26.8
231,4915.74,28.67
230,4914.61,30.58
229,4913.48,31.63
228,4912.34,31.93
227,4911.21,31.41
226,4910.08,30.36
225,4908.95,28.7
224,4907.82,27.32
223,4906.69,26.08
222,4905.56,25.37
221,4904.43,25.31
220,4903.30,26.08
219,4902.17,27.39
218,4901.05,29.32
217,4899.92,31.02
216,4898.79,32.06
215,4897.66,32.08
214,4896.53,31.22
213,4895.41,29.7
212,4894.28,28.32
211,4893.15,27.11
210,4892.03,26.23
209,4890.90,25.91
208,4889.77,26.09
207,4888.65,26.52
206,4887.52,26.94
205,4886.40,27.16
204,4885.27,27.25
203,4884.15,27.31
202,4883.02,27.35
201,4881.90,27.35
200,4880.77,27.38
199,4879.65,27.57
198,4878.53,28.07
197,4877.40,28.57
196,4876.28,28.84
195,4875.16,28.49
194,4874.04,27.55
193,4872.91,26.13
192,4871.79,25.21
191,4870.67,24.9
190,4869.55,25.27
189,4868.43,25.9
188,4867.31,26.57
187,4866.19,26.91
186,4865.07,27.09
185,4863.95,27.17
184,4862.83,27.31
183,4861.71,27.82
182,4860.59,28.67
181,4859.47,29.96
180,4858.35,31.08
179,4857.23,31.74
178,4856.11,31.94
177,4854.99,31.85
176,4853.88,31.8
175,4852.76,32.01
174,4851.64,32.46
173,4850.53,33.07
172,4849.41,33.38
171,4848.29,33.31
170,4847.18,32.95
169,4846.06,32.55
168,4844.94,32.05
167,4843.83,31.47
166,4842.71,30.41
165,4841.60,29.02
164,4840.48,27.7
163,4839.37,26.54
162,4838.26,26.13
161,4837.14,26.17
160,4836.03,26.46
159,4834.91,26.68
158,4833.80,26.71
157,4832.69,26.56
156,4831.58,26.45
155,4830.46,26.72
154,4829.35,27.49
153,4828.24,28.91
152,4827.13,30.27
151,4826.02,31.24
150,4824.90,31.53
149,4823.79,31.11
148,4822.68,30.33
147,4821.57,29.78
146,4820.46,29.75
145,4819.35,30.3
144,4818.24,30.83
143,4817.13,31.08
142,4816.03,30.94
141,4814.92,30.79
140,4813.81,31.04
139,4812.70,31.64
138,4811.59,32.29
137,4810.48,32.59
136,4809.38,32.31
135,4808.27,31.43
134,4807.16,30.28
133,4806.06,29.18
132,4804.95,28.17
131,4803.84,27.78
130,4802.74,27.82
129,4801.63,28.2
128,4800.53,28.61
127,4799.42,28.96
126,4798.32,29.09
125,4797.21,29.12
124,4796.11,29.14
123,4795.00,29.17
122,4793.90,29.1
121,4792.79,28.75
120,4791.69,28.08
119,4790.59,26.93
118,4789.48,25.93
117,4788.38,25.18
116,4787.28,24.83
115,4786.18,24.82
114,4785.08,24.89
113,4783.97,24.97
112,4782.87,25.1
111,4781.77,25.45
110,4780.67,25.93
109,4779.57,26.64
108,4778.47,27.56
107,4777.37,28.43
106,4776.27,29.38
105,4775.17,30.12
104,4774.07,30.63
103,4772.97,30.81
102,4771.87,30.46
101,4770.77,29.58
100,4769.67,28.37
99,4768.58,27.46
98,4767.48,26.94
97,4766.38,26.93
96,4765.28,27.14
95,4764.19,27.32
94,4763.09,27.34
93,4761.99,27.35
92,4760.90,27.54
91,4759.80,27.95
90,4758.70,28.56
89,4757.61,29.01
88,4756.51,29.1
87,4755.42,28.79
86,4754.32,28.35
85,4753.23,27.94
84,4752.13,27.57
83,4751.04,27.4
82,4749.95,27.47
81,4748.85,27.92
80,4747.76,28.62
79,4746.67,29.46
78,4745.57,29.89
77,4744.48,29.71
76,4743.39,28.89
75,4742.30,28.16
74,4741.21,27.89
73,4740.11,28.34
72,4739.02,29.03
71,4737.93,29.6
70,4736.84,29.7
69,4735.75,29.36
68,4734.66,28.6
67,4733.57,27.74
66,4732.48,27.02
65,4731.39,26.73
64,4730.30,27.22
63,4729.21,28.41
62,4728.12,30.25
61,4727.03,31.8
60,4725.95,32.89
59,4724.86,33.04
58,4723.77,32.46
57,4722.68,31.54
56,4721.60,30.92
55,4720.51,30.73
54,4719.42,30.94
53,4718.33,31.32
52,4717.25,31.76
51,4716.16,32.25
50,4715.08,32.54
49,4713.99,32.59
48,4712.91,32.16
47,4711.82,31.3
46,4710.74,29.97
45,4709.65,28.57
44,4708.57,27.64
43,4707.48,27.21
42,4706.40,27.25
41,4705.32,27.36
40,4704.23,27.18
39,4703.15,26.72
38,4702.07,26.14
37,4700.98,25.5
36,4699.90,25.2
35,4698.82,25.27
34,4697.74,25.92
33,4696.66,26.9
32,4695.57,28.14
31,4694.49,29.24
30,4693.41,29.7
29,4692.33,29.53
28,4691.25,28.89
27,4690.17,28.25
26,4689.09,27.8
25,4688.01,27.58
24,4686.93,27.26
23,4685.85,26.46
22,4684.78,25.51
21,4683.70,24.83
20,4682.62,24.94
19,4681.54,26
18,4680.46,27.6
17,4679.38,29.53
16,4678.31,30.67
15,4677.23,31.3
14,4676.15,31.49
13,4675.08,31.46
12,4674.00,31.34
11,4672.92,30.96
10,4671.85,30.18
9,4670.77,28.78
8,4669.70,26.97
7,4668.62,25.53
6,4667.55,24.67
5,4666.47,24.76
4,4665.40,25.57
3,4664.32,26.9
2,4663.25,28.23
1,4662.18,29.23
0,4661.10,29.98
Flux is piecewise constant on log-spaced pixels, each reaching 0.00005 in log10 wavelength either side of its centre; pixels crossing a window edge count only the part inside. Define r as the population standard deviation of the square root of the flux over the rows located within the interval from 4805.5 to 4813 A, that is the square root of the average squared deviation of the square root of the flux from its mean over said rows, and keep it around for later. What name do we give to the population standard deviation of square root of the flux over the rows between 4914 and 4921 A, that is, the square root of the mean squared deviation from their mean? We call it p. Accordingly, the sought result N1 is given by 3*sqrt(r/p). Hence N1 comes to 2.0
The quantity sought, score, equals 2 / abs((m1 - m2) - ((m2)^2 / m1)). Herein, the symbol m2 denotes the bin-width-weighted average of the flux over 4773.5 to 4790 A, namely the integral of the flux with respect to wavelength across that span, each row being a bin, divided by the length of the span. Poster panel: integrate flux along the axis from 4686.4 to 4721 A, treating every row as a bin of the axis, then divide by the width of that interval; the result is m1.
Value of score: 0.088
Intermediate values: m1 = 28.7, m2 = 26.7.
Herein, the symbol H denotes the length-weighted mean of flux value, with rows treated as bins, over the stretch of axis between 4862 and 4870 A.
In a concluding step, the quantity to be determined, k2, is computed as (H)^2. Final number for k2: 711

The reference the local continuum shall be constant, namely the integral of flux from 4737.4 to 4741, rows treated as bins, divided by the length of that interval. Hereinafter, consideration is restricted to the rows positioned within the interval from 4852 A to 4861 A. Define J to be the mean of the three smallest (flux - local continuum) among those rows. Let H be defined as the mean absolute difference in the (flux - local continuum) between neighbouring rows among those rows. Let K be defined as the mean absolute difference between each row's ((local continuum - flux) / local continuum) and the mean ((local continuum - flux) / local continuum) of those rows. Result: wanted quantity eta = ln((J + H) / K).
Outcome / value 3.9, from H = 0.52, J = 1.1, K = 0.032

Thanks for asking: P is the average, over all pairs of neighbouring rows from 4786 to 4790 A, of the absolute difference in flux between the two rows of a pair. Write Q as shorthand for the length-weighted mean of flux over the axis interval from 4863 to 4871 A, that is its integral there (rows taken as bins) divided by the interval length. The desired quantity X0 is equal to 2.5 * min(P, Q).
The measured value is 0.9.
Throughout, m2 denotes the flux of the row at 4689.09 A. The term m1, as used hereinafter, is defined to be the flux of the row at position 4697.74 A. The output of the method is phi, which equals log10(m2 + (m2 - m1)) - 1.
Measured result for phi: 0.47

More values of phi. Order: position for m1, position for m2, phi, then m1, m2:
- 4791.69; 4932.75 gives 0.46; 28.08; 28.35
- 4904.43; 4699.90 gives 0.40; 25.31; 25.2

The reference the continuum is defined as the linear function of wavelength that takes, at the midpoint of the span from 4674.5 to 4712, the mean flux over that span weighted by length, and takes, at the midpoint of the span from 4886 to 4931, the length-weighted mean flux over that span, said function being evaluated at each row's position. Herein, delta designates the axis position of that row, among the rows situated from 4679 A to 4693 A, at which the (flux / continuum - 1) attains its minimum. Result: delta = 4683.70 A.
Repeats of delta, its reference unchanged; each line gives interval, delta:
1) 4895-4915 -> 4904.43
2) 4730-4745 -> 4731.39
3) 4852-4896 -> 4870.67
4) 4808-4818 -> 4814.92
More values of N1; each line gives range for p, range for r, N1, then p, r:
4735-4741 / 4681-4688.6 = 4.4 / 0.05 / 0.098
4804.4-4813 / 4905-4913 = 3.8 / 0.14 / 0.225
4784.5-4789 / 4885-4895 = 6.4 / 0.01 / 0.068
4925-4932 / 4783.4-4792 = 4.3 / 0.05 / 0.110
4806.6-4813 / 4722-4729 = 3.3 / 0.07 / 0.084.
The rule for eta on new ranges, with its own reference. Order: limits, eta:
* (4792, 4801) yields 2.6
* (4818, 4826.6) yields 4.4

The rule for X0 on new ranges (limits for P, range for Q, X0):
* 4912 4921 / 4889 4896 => 2.9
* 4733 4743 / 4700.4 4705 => 1.3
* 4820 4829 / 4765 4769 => 1.6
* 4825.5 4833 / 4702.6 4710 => 2.0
